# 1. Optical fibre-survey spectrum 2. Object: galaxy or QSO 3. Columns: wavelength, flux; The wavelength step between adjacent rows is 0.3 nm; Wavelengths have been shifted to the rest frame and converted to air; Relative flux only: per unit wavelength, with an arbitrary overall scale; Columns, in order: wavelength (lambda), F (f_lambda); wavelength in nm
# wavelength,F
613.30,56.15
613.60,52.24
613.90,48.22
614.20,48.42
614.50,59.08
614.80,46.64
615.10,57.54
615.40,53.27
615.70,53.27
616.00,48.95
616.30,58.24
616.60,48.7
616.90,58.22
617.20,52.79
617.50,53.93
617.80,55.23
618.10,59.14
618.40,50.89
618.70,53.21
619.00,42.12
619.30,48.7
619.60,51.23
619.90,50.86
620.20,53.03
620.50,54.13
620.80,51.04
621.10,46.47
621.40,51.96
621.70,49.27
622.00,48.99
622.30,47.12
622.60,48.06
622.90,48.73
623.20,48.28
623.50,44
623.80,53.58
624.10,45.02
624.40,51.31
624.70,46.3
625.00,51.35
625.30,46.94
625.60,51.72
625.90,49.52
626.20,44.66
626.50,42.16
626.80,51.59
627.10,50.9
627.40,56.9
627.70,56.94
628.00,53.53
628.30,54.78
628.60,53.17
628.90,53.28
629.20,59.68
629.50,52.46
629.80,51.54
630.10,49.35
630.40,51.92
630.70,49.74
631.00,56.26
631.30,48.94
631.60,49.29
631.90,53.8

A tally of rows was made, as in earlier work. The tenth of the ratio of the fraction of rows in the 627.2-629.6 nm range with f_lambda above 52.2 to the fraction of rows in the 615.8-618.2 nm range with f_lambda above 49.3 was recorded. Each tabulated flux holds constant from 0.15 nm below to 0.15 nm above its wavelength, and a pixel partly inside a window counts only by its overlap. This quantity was 0.13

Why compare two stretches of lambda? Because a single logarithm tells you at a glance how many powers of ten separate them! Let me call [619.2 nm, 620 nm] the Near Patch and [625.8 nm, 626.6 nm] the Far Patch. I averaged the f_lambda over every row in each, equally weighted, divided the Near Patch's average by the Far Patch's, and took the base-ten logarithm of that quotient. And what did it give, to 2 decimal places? 0.04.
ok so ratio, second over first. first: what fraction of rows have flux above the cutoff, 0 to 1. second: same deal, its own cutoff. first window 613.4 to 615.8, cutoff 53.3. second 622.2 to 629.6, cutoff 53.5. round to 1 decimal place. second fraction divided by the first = 1.0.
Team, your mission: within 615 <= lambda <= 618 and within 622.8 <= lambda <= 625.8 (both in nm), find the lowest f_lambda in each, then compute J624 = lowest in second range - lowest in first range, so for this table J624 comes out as -4.7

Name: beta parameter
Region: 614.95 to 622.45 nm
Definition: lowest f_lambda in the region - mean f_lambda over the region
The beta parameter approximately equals -10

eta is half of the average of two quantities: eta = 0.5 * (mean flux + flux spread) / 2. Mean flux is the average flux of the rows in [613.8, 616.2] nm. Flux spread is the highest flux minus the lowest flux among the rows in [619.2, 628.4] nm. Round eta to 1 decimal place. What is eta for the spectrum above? 16.7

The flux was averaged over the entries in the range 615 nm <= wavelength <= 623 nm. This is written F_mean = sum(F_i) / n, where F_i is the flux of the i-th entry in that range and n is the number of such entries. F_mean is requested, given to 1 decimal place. 51.7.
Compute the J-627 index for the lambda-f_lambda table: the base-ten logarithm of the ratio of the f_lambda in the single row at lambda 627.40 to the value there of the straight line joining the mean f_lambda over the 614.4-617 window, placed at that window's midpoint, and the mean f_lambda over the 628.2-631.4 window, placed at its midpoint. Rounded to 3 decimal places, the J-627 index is 0.031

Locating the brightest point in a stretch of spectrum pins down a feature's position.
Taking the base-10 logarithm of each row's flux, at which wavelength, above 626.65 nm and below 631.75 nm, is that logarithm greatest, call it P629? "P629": 629.20 nm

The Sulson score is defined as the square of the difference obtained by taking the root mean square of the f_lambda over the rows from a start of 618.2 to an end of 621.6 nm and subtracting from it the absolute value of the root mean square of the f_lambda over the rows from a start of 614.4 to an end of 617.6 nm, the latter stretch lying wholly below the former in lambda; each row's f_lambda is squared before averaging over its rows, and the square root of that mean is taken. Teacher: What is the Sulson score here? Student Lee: 12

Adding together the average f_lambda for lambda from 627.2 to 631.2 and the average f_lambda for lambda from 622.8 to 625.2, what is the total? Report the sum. 102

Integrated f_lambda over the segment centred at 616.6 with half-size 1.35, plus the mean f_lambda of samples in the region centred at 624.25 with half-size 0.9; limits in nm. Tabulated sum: 193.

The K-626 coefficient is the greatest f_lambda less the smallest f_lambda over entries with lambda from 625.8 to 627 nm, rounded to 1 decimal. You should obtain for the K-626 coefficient 9.4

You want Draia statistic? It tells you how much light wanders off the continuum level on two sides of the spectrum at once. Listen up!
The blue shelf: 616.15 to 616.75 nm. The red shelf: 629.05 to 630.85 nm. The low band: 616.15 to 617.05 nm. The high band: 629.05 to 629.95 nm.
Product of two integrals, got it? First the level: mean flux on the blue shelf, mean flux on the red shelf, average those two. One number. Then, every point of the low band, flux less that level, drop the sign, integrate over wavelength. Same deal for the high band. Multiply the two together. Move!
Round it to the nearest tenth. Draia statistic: 11.5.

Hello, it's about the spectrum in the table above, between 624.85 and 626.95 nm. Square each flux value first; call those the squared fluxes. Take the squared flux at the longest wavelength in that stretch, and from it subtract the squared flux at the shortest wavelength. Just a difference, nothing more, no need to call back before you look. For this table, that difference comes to 25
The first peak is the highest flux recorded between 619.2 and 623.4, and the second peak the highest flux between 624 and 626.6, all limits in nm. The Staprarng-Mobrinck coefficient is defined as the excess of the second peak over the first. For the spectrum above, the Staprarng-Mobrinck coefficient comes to -2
